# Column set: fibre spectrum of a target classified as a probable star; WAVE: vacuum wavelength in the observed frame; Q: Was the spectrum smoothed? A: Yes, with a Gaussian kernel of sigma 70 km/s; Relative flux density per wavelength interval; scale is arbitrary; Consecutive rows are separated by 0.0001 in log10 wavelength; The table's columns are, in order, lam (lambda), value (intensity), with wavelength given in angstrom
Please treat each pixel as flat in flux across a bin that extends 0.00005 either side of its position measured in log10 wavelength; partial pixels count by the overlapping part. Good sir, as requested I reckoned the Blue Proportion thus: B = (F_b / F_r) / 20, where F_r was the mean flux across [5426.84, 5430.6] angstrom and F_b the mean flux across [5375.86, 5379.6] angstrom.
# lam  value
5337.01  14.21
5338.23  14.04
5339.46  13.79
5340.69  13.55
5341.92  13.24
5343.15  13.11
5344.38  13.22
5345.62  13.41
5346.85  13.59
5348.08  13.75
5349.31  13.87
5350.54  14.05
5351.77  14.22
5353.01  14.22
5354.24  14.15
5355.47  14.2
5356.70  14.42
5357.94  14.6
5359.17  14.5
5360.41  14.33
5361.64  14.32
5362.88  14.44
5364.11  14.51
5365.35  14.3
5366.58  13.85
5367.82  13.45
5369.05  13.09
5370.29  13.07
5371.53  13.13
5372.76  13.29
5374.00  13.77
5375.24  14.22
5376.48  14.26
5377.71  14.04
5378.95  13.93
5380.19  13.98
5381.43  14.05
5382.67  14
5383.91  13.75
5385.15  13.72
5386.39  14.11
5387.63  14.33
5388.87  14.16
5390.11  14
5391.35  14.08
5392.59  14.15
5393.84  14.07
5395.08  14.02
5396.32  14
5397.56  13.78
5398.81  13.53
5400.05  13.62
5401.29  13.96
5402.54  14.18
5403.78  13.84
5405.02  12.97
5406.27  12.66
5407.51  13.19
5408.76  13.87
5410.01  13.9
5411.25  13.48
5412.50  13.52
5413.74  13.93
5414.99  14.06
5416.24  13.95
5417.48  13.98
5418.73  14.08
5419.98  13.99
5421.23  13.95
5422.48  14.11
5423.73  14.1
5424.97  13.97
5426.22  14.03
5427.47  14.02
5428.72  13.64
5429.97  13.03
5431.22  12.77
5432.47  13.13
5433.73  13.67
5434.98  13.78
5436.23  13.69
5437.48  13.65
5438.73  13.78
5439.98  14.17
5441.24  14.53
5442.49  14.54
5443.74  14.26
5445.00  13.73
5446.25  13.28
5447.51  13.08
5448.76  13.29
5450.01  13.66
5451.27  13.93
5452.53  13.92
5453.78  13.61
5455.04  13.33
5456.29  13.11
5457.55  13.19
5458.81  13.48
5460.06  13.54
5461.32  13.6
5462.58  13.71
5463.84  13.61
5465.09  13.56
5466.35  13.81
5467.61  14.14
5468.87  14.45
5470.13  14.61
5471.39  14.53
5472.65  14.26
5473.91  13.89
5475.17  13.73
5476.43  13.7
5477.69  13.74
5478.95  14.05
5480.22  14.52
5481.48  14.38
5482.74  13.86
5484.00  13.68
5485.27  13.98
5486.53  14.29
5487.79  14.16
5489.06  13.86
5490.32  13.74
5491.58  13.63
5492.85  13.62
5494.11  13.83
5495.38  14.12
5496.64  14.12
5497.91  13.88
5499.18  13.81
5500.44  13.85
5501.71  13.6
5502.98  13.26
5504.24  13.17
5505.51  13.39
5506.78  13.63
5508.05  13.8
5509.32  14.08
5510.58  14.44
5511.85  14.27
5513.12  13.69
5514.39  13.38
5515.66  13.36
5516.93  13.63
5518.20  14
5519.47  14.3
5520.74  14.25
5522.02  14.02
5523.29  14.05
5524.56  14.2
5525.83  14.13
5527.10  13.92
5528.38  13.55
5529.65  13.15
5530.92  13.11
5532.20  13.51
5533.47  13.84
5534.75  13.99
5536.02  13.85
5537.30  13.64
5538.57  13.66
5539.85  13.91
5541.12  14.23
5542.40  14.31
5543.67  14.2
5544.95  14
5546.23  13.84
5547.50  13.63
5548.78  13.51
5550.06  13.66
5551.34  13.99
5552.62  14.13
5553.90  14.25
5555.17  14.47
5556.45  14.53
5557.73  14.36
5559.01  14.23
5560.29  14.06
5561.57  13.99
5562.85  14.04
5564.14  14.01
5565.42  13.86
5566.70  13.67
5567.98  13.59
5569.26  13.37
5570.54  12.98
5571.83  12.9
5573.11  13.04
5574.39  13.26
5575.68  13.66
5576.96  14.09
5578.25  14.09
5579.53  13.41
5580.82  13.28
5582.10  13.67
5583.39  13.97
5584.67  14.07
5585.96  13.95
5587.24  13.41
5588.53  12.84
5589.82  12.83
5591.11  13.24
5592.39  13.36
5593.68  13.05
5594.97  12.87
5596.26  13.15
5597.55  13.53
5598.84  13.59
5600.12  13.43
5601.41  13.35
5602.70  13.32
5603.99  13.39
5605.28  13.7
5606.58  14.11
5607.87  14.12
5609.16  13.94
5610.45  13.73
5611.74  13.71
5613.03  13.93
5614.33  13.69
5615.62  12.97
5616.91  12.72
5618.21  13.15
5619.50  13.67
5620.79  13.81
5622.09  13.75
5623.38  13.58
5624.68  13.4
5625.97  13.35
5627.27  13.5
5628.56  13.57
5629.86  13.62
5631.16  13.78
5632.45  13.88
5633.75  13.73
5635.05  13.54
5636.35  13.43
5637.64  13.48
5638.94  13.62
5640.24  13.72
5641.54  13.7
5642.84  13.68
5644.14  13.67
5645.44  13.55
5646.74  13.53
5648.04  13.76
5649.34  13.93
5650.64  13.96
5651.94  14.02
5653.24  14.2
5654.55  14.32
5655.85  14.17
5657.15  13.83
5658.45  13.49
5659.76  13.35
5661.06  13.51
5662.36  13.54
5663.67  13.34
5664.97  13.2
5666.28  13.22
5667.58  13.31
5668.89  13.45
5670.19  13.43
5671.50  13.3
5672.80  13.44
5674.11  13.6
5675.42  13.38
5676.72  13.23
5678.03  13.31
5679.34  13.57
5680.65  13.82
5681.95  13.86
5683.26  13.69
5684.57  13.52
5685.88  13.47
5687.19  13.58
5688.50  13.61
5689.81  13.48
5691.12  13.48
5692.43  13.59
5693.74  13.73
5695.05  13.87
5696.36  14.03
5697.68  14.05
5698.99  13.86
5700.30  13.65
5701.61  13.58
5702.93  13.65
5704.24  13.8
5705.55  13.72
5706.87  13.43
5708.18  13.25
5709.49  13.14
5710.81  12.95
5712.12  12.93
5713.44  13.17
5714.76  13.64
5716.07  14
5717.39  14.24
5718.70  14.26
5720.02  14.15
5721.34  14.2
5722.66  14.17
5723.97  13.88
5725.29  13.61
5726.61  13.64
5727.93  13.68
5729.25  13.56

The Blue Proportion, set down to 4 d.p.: 0.0519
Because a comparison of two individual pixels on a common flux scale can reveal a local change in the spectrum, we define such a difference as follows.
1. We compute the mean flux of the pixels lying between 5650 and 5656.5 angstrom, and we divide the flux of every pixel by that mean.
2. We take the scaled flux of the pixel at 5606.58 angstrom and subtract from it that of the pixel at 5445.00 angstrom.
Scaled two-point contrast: 0.027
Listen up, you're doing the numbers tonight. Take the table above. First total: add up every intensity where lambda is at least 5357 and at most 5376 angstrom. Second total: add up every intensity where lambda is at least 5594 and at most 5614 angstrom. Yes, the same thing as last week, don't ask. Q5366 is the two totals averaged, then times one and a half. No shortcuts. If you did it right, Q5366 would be 310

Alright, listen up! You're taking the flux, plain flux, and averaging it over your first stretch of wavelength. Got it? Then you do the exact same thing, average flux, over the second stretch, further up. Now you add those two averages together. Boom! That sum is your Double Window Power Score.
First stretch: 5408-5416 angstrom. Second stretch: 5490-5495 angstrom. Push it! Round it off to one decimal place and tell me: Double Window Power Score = 27.5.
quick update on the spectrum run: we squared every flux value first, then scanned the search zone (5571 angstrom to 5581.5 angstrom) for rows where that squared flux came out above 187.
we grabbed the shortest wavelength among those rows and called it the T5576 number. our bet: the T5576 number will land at 5576.96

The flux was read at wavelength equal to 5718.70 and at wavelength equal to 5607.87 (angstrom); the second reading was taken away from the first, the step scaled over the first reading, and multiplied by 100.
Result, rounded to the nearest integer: 1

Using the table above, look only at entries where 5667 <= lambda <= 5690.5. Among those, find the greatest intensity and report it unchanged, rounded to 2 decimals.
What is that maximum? 13.86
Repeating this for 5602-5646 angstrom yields 14.12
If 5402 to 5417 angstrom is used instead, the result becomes 14.18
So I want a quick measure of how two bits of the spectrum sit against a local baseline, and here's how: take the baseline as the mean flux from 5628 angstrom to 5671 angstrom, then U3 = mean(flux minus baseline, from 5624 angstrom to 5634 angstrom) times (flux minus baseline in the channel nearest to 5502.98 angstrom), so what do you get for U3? 0.019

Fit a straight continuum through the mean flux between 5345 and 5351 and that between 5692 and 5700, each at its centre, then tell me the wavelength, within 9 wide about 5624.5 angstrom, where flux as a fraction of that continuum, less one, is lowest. 5625.97 angstrom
